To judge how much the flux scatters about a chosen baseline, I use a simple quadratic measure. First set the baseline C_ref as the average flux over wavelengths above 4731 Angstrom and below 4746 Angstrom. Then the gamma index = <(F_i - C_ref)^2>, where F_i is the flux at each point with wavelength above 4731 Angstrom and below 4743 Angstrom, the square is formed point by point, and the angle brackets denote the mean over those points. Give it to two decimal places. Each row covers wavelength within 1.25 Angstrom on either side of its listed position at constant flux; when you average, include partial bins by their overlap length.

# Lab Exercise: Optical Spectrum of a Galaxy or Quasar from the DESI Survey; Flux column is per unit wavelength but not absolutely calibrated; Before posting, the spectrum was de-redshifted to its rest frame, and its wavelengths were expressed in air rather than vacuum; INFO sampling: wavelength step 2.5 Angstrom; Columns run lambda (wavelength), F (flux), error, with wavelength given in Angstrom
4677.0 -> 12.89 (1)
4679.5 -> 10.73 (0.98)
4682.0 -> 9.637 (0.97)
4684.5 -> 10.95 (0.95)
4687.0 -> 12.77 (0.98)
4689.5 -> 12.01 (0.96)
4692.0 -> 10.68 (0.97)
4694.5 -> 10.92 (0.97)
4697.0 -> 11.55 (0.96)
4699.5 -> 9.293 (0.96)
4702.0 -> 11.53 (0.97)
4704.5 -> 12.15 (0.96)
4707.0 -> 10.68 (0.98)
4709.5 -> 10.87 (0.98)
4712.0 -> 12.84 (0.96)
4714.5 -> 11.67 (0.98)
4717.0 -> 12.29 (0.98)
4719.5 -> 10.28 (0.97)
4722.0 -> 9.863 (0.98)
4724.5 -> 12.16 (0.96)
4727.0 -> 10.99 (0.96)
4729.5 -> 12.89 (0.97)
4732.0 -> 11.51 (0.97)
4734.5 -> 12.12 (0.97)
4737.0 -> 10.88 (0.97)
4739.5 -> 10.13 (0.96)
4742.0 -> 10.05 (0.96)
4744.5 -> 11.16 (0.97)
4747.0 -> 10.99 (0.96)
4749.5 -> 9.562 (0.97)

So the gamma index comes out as 0.64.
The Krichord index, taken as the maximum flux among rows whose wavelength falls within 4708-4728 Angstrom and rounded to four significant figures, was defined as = 12.84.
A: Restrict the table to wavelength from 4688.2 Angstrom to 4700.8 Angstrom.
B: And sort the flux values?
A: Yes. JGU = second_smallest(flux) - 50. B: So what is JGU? -39.3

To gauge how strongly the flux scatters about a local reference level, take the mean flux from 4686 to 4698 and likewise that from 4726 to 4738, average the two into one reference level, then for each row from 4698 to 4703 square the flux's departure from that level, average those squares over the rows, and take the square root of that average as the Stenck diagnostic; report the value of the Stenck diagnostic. 1.7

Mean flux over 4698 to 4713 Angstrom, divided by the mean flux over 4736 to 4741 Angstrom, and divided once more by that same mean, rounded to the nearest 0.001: 0.102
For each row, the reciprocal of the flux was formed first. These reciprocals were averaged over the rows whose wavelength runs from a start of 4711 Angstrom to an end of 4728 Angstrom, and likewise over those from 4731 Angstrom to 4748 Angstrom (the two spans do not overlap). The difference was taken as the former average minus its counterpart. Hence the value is -0.0033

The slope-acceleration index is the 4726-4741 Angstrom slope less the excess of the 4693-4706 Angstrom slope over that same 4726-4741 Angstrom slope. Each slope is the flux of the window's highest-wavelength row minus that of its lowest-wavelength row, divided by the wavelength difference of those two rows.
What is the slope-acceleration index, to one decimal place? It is -0.3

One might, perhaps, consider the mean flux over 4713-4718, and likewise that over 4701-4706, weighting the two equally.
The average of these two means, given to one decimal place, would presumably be 11.9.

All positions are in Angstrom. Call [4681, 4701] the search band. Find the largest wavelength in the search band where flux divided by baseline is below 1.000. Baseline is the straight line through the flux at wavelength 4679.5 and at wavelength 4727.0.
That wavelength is 4699.5 Angstrom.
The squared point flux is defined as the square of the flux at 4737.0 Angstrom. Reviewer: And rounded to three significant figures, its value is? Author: 118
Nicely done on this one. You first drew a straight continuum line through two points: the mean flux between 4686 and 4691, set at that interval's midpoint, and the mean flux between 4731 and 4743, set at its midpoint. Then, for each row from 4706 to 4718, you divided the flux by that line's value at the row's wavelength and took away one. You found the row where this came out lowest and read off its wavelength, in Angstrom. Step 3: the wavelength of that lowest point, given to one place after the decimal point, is 4707.0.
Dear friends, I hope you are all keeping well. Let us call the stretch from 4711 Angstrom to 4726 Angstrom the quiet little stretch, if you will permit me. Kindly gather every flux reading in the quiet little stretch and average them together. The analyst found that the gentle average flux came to 11.5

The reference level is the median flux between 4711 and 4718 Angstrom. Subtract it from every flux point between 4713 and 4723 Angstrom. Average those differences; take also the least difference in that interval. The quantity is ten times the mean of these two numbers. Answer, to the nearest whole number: -18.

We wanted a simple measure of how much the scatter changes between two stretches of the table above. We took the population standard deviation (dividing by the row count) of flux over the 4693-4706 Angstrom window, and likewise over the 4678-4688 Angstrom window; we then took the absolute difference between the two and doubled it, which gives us 0.3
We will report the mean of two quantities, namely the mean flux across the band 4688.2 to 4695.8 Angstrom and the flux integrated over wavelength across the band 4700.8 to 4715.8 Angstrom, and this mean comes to 93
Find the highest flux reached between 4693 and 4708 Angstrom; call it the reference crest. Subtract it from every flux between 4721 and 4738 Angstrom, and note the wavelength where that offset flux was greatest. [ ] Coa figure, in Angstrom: 4729.5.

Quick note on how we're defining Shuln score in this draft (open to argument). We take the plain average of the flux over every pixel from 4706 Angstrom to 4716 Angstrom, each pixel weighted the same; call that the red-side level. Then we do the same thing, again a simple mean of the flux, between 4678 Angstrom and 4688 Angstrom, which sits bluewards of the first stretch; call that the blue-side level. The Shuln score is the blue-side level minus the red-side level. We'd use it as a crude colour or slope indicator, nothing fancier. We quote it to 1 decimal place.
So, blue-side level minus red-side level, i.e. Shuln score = -0.5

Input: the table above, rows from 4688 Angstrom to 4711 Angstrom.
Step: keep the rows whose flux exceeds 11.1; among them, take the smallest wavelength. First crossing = 4689.5 Angstrom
